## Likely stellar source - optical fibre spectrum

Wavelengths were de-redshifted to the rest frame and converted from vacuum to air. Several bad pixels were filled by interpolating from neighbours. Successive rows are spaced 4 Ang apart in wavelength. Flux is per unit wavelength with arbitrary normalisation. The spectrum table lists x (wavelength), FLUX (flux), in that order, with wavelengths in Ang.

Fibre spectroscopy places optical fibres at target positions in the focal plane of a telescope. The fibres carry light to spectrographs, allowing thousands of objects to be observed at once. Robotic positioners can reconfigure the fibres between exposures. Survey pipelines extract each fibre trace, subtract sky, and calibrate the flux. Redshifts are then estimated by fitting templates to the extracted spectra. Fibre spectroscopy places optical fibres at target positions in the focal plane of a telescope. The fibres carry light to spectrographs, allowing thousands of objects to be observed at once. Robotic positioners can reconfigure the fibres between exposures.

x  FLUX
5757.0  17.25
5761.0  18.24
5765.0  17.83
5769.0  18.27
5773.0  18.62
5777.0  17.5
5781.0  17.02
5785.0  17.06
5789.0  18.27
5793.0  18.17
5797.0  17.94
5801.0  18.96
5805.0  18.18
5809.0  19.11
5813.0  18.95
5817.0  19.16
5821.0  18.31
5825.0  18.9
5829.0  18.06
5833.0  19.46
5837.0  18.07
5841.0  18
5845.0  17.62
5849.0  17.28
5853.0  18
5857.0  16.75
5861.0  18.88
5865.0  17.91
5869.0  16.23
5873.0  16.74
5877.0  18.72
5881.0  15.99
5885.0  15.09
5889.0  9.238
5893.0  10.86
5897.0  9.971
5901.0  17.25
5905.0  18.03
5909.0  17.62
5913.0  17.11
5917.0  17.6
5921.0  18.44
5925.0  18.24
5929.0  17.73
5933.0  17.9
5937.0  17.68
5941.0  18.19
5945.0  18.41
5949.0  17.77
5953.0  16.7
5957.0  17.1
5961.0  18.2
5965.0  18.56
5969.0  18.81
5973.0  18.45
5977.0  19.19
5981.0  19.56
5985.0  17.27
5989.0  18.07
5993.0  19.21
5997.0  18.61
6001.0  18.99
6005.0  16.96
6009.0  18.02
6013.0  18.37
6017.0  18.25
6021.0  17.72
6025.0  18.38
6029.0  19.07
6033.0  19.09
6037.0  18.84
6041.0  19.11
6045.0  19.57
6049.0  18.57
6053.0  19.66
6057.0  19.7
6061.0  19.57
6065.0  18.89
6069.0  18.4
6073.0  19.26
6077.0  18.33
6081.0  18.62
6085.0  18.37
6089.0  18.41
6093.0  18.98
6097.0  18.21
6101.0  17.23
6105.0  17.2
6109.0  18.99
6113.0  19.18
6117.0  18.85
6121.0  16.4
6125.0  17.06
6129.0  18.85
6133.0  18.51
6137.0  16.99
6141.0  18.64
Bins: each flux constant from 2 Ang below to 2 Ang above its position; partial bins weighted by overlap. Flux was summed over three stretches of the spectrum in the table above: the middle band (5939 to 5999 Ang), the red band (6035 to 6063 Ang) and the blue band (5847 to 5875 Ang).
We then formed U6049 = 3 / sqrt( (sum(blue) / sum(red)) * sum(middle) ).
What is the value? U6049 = 0.191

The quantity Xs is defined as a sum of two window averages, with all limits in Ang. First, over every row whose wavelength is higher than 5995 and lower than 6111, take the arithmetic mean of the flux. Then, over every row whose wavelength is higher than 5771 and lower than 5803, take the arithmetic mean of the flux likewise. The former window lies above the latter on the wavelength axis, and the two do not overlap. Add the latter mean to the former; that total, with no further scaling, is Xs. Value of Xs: 36.5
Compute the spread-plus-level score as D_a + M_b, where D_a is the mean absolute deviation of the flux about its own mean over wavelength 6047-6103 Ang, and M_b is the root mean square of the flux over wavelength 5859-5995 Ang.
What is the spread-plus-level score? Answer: 17.8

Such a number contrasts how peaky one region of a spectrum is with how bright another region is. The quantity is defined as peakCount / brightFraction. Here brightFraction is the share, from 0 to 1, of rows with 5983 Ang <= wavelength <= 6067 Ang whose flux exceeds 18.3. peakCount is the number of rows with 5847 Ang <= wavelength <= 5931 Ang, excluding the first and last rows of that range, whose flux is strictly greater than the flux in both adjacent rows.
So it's 8.4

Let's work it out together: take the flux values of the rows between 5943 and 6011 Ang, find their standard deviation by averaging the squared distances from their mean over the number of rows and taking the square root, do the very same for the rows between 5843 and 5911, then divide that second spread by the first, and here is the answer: 3.59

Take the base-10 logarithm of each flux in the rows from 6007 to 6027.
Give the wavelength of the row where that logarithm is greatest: 6025.0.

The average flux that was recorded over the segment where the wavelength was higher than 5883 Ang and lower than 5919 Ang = 14.8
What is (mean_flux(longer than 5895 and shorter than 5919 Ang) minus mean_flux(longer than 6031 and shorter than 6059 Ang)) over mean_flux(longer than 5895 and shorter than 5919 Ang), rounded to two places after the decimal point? -0.18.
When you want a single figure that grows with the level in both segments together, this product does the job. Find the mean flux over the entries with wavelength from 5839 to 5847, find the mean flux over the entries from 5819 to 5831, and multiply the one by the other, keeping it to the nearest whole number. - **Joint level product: 328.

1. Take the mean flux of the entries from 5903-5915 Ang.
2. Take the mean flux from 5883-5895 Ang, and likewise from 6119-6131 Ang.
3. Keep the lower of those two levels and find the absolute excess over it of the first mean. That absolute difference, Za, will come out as 5.9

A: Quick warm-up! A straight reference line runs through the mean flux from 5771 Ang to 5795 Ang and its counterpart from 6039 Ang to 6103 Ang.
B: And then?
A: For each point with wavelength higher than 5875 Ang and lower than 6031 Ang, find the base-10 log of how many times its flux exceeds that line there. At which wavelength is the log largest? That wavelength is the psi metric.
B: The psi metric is 5981.0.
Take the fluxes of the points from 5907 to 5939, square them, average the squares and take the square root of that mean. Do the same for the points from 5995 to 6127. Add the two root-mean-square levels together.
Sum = 36.3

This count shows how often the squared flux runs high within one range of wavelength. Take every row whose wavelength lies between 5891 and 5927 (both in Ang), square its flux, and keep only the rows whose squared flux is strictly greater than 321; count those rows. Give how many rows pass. 3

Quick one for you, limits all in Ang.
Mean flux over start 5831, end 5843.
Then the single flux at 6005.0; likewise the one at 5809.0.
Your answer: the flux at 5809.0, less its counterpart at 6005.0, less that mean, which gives -16.4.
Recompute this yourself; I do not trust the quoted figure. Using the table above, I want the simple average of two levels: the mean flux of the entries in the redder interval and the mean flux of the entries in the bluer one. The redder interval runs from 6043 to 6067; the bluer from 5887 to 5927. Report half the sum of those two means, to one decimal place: 17.4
